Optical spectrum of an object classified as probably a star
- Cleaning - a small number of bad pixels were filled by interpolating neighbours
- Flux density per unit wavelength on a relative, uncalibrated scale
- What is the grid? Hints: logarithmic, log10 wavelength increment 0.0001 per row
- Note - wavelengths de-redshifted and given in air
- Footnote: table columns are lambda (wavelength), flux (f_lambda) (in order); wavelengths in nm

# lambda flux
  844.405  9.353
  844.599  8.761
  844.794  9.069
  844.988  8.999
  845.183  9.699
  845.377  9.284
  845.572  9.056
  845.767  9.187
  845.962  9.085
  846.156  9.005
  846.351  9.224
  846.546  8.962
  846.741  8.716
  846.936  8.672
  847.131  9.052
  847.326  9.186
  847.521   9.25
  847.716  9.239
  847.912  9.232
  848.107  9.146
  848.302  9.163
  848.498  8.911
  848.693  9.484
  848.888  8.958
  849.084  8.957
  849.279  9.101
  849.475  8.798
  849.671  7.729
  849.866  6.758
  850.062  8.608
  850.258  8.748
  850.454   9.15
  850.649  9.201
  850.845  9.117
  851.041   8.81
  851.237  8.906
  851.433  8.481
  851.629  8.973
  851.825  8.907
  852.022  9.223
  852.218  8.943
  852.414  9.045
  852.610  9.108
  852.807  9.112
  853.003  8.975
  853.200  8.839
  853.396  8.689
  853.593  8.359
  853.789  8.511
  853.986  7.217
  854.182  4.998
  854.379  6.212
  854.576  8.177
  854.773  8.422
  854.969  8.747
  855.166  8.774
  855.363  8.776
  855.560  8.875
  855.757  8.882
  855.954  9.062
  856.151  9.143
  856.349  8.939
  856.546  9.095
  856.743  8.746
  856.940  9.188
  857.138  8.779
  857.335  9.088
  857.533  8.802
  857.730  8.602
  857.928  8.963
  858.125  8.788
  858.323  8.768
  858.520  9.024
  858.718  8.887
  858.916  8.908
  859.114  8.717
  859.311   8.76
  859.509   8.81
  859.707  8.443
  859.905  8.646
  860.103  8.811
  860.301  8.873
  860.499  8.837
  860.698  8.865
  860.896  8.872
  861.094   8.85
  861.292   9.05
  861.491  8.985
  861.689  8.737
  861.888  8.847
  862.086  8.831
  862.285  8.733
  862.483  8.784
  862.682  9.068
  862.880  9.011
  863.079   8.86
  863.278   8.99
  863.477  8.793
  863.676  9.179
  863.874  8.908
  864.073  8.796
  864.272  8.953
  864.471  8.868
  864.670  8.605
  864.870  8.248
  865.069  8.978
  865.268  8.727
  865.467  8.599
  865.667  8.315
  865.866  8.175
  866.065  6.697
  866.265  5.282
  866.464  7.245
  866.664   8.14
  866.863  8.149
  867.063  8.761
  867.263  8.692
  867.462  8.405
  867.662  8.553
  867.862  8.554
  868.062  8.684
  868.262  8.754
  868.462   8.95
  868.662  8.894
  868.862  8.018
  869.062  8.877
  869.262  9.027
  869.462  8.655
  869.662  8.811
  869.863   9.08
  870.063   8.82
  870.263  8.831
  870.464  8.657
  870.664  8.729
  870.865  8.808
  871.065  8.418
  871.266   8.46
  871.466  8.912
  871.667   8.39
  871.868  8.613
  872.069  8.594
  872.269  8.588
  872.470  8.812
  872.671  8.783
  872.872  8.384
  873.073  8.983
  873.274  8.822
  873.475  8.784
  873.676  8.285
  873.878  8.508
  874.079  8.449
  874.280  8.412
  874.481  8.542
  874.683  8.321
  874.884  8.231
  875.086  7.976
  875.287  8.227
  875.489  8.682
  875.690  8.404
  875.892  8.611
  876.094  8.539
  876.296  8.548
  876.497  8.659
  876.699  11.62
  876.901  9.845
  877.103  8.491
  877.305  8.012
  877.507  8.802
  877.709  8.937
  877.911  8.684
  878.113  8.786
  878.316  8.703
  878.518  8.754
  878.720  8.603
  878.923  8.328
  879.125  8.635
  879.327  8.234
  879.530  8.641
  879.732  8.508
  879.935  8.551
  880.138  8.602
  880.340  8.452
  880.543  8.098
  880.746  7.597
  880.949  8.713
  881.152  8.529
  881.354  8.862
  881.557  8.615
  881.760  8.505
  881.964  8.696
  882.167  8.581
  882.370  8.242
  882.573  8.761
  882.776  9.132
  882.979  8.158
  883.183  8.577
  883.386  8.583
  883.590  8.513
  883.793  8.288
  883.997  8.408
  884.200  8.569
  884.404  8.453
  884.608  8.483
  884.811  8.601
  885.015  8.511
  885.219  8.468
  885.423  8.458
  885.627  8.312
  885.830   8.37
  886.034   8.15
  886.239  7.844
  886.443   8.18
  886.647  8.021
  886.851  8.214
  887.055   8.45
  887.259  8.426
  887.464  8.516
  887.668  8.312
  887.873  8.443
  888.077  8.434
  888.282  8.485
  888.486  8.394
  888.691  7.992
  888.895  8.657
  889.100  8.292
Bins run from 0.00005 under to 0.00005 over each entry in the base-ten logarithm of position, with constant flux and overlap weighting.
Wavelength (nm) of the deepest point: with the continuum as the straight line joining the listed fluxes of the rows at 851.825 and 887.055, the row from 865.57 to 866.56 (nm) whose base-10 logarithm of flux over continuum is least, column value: 866.265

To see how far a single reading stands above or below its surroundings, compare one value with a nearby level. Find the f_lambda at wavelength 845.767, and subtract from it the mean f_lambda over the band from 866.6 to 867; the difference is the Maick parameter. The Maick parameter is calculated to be 1.0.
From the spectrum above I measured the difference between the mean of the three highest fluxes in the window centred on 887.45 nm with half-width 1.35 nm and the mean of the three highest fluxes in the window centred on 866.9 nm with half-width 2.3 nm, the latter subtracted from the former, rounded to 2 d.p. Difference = -0.46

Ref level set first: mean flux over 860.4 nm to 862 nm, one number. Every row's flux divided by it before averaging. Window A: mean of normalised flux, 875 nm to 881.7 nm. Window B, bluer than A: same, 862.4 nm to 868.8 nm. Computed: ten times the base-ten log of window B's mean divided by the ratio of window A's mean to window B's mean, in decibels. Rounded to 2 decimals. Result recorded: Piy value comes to -0.28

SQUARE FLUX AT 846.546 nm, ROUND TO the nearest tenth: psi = 80.3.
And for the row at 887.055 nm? 71.4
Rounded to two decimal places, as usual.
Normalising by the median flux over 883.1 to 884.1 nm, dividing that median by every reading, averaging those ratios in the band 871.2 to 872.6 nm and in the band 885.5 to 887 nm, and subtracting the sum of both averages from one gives -1.03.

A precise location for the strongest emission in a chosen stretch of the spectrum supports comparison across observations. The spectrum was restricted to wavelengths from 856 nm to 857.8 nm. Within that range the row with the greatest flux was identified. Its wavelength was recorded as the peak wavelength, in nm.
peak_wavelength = 856.940 nm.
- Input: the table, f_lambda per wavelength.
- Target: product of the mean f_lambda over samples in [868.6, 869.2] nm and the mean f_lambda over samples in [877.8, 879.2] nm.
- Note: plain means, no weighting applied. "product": 74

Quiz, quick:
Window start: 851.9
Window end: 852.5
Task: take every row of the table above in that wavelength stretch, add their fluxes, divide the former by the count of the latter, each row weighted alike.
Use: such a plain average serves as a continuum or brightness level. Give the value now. 9.1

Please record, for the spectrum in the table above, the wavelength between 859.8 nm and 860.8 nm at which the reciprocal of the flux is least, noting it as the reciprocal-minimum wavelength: 860.301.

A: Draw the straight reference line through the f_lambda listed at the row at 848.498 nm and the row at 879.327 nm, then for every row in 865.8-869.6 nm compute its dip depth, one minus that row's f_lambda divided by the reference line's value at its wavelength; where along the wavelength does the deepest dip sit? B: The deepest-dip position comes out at 866.265 nm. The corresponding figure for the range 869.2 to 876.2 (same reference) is 875.086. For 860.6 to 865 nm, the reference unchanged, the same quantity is 864.870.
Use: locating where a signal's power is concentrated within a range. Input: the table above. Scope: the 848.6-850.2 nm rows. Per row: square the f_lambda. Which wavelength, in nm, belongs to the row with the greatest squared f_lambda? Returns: 848.693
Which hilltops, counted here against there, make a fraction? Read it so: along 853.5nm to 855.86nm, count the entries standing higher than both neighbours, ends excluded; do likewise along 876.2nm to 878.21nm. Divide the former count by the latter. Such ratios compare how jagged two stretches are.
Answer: 0.50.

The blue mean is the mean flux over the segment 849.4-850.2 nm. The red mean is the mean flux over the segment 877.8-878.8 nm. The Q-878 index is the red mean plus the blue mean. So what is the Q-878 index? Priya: 16.7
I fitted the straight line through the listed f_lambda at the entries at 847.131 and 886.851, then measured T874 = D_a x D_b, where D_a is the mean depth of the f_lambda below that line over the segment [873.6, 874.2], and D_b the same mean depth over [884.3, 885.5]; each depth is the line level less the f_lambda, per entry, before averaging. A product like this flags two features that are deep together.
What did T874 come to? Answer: -0.02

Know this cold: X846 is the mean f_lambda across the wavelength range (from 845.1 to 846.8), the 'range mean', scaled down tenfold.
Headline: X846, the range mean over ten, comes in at 0.914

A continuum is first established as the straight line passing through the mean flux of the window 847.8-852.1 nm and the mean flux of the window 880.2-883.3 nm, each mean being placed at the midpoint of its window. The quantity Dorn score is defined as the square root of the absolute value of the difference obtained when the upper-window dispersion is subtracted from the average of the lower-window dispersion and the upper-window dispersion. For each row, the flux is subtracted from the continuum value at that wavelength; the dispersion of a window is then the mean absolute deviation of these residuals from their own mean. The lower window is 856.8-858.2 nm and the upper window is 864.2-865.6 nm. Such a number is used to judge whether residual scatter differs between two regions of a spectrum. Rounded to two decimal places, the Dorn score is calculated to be 0.12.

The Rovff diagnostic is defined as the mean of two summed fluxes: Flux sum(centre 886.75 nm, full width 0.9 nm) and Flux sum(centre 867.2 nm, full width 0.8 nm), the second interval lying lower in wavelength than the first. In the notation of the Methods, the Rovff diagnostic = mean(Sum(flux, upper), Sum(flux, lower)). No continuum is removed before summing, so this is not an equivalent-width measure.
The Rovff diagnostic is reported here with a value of 33.4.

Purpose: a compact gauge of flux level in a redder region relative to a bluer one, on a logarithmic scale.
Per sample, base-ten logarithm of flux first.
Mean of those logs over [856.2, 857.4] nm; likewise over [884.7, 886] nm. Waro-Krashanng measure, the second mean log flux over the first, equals 0.973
